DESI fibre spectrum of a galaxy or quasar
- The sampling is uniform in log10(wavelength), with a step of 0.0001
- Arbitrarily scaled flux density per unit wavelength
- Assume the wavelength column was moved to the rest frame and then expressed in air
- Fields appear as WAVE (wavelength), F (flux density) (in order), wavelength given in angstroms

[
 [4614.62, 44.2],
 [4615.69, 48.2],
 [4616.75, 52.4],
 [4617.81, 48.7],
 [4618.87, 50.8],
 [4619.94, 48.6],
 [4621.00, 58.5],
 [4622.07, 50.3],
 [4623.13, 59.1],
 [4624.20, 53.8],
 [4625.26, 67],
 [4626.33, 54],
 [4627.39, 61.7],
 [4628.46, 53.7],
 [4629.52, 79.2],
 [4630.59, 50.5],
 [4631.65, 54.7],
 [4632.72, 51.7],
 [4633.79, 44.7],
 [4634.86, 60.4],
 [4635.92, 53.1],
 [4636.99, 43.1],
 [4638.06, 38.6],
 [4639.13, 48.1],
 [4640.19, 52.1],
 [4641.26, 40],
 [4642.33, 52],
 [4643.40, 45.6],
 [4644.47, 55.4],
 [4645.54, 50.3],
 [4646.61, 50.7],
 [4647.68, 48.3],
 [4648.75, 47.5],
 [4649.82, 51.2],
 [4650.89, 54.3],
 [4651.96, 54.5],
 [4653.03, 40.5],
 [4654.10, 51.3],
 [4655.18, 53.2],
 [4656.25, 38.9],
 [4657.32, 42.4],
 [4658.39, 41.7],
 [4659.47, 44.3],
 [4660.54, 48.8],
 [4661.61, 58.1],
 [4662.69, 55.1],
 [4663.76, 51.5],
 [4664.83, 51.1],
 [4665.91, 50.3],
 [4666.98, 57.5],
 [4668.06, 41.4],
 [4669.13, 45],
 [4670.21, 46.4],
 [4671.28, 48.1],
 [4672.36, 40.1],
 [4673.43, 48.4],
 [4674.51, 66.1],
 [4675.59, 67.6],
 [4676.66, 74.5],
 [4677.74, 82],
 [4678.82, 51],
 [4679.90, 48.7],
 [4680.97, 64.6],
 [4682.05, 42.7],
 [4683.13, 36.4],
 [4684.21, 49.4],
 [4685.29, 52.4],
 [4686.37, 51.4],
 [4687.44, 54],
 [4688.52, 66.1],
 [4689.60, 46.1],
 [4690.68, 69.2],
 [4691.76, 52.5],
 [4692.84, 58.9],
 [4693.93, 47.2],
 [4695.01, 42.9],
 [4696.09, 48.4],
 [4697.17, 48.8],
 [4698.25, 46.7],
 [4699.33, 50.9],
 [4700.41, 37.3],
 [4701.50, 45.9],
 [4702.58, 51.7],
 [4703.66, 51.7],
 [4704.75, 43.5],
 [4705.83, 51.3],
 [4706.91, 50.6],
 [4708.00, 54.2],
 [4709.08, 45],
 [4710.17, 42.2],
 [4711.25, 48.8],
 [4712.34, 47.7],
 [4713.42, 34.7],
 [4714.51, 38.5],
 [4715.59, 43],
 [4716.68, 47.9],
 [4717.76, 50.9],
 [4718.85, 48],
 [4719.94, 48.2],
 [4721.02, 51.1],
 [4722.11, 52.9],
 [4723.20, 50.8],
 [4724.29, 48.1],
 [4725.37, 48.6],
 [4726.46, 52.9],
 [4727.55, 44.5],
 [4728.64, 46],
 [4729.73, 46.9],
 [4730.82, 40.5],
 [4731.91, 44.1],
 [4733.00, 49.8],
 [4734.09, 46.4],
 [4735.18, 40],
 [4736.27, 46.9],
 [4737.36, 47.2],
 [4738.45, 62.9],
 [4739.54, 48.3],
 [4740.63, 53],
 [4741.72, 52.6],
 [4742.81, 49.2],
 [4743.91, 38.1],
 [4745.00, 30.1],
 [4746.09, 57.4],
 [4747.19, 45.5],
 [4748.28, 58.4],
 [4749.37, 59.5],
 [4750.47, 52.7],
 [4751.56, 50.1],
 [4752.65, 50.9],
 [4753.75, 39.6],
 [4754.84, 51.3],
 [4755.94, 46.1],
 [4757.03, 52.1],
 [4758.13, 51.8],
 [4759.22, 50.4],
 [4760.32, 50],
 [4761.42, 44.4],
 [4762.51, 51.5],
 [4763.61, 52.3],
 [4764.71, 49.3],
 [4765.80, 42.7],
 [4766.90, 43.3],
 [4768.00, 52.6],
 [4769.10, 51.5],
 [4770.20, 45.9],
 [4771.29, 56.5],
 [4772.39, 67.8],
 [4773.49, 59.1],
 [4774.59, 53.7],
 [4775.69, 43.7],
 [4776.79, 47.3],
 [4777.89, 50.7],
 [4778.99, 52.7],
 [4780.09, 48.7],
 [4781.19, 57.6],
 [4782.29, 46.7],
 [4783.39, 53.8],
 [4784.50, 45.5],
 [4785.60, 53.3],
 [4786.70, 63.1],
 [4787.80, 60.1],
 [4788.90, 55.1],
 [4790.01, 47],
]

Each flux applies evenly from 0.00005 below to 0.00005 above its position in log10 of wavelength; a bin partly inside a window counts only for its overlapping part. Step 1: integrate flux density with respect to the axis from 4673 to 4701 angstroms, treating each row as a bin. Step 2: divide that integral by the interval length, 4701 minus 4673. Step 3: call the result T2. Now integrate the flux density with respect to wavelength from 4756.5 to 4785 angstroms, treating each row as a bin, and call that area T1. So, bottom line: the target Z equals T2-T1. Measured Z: -1395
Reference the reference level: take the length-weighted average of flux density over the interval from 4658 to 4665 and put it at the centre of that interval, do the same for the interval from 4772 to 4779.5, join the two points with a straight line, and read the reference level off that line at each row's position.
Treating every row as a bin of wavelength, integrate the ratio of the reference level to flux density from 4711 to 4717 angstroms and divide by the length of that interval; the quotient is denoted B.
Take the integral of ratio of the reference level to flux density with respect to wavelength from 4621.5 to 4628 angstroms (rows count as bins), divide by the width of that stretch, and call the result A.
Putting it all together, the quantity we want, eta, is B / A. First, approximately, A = 0.86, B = 1.219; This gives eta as 1.415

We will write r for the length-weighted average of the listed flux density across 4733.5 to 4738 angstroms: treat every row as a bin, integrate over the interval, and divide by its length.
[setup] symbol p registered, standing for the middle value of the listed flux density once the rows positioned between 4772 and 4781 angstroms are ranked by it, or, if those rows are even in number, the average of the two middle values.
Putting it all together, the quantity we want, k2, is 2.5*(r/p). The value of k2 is 2.20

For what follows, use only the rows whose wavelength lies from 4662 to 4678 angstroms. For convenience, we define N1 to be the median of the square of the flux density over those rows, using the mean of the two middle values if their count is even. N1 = 2611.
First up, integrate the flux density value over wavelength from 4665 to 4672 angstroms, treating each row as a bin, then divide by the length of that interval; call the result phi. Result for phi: 48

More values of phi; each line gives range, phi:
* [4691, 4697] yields 51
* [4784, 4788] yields 55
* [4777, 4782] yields 52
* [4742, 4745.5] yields 40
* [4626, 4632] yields 59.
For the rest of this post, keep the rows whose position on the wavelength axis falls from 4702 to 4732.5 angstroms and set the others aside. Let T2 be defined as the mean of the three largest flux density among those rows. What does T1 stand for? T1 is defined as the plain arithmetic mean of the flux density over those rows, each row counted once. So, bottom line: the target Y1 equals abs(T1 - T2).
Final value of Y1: 6.0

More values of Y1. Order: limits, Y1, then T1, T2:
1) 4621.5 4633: 11.5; 58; 69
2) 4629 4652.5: 13.8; 51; 65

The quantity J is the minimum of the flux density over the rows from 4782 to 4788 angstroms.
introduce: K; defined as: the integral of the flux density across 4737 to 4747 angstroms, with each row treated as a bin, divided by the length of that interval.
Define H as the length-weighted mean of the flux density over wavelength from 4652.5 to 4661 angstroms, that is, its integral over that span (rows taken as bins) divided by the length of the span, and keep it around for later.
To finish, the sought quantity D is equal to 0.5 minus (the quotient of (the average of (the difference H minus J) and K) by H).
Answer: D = -0.035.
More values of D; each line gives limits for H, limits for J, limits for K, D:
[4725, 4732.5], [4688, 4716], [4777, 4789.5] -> -0.200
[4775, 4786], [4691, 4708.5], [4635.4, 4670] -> -0.113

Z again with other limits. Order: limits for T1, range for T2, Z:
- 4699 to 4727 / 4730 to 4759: -1282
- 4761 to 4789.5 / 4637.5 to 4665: -1431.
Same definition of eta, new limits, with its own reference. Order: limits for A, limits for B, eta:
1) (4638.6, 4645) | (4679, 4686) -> 1.032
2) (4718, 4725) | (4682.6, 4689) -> 0.979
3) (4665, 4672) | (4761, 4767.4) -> 1.065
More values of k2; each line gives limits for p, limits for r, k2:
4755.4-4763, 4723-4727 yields 2.48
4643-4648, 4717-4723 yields 2.49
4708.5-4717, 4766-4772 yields 2.84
